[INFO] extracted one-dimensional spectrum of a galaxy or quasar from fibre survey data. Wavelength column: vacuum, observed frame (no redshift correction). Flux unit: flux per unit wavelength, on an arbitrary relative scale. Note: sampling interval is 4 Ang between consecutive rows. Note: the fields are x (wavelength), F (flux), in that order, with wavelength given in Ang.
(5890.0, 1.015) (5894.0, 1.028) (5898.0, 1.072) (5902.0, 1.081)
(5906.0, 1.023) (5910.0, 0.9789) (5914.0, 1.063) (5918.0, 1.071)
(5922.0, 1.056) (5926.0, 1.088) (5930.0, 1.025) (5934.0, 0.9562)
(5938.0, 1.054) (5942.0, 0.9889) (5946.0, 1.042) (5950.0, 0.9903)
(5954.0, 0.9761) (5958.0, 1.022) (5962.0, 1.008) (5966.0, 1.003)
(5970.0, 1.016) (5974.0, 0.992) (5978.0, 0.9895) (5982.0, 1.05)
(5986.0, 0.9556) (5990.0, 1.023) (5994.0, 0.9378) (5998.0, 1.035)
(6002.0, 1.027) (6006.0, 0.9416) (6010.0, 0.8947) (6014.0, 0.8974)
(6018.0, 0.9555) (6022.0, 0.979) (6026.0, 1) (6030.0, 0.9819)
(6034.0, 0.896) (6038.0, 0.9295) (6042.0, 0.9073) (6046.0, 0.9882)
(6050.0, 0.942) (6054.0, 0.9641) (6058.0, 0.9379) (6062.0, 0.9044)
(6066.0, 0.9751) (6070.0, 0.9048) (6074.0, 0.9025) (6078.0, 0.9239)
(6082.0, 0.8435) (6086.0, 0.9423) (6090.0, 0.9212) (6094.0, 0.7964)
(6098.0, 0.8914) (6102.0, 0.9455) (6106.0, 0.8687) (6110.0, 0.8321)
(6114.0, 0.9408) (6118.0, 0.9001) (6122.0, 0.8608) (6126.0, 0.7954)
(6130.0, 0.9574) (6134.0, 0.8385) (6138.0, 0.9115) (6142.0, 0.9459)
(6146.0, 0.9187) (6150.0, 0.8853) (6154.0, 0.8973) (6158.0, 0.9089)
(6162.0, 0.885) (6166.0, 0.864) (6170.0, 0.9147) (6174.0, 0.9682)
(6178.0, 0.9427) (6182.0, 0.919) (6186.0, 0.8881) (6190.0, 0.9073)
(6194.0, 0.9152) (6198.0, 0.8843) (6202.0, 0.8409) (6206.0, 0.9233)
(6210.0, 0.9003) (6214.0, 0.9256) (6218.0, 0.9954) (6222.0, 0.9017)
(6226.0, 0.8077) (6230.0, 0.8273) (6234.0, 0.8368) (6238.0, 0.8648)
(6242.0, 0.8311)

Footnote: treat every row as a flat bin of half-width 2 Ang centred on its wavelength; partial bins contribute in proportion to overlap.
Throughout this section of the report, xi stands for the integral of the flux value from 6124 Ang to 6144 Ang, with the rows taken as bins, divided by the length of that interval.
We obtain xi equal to 0.890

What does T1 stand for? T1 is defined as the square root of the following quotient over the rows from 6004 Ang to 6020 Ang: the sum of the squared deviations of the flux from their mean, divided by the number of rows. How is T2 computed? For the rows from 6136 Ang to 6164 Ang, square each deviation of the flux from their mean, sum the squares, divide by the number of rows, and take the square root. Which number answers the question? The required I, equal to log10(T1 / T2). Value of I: 0.1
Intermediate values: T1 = 0.0267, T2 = 0.020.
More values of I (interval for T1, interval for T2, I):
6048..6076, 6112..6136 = -0.3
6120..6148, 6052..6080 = 0.3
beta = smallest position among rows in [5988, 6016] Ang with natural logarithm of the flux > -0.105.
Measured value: 5990.0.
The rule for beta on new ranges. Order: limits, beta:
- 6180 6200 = 6182.0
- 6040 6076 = 6042.0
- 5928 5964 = 5930.0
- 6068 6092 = 6070.0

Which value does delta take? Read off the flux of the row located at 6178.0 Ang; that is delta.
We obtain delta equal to 0.9427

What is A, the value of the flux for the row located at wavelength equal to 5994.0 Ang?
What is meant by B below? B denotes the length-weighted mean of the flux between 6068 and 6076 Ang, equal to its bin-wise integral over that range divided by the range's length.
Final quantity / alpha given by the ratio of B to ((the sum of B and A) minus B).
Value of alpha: 0.96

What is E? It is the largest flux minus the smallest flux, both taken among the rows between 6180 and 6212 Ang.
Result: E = 0.08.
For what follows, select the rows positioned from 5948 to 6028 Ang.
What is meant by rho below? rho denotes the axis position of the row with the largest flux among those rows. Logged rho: 5982.0 Ang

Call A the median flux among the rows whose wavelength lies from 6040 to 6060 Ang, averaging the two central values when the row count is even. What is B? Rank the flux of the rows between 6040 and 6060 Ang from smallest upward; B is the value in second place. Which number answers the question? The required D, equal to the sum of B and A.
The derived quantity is 1.88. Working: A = 0.94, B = 0.9379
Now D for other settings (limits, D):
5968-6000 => 1.96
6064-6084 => 1.81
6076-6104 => 1.76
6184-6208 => 1.78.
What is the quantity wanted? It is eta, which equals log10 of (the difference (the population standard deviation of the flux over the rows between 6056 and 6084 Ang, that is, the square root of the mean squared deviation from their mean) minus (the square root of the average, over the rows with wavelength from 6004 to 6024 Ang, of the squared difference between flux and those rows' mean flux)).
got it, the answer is -2.4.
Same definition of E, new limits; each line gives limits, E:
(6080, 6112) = 0.15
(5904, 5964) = 0.13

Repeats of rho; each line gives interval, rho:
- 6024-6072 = 6026.0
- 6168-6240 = 6218.0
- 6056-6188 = 6066.0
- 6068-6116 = 6102.0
